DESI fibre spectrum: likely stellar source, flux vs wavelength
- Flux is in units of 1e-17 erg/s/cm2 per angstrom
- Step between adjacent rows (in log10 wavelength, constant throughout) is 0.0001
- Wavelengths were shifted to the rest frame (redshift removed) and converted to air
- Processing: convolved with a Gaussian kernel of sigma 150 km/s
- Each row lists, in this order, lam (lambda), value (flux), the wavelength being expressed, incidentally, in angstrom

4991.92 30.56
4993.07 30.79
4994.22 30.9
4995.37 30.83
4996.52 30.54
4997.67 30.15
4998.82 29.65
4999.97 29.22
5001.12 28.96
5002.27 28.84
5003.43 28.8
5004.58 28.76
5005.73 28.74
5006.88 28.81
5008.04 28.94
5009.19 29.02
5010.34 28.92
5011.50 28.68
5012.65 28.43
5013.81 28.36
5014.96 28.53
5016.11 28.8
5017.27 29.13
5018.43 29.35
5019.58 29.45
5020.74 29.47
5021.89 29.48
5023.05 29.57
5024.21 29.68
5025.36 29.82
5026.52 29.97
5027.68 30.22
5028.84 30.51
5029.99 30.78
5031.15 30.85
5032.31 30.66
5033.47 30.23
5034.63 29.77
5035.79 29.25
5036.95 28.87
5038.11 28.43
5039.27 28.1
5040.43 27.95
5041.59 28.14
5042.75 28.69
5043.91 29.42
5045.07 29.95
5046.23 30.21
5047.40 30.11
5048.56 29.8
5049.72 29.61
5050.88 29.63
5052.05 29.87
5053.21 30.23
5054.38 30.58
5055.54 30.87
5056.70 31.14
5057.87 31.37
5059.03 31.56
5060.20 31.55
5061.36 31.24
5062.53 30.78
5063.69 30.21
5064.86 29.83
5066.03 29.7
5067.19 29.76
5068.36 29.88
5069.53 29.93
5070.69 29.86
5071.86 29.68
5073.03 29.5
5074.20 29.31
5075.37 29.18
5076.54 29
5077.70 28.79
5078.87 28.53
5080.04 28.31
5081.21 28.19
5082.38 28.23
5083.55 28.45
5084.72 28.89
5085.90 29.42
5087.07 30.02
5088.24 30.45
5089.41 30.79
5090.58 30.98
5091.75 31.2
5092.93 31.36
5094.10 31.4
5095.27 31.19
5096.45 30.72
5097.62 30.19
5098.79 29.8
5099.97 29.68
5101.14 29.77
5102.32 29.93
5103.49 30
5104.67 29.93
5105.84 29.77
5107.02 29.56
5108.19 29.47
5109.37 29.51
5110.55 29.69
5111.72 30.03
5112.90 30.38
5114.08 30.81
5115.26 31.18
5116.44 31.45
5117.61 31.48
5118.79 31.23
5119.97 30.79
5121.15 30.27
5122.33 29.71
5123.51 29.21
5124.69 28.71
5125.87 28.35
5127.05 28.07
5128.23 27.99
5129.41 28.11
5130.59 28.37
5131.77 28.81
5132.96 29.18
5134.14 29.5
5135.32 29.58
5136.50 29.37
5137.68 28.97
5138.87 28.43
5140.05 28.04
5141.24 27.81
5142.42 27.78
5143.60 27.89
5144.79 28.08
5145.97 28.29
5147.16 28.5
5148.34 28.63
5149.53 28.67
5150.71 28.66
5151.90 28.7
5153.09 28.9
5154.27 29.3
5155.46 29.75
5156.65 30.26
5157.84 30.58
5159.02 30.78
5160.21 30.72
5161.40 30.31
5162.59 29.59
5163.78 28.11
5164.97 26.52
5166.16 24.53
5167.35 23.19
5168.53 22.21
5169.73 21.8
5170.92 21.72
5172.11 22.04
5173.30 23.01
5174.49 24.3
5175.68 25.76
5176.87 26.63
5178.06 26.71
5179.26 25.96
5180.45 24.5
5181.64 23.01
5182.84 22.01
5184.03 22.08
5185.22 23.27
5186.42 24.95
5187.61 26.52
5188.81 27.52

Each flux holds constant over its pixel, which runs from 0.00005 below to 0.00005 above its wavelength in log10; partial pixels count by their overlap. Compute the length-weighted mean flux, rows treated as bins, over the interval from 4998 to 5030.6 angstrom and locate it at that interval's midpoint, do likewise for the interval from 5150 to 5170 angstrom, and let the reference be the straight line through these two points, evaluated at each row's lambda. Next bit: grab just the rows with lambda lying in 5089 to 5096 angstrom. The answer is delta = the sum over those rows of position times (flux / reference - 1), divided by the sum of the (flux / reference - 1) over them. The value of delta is 5092.5 angstrom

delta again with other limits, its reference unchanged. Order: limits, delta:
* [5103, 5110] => 5106.1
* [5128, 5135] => 5133.8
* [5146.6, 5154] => 5150.5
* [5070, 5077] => 5072.8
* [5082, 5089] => 5088.0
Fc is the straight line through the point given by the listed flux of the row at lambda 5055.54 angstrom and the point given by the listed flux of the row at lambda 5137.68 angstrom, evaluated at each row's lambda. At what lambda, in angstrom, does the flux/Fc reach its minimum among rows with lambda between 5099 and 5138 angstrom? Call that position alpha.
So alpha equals 5128.23 angstrom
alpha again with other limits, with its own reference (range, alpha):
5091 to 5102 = 5099.97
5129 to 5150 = 5142.42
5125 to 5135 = 5128.23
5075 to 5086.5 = 5081.21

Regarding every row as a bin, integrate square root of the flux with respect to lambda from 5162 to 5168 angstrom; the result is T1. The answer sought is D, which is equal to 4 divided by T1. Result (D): 0.130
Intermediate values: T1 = 31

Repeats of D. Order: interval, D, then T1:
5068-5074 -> 0.122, 33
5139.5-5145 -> 0.138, 29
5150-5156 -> 0.124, 32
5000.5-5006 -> 0.135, 30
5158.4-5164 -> 0.130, 31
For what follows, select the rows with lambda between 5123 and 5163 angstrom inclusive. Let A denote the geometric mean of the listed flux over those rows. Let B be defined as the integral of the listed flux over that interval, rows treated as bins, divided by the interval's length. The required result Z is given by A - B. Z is -0.010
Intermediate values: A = 28.9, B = 28.9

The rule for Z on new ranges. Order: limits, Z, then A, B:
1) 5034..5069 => -0.016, 29.9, 29.9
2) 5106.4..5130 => -0.018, 29.8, 29.8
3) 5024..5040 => -0.001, 29.8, 29.8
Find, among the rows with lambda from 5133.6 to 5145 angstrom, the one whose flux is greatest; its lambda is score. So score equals 5135.32 angstrom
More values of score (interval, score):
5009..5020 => 5019.58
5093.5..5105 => 5094.10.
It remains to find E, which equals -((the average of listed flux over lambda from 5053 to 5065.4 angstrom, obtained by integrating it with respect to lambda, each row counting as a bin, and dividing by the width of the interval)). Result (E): -30.9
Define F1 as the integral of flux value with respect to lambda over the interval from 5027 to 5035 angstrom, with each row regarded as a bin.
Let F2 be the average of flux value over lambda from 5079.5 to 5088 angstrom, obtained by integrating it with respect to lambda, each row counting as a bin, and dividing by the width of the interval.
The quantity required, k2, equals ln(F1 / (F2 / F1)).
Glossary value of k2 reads 7.63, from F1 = 243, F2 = 28.8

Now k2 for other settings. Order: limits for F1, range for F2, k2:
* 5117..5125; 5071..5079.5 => 7.61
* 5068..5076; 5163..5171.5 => 7.75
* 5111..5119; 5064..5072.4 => 7.63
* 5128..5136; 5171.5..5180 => 7.67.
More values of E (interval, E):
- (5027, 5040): -29.8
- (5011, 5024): -29.0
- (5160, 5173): -25.3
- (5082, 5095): -30.2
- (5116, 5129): -29.7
